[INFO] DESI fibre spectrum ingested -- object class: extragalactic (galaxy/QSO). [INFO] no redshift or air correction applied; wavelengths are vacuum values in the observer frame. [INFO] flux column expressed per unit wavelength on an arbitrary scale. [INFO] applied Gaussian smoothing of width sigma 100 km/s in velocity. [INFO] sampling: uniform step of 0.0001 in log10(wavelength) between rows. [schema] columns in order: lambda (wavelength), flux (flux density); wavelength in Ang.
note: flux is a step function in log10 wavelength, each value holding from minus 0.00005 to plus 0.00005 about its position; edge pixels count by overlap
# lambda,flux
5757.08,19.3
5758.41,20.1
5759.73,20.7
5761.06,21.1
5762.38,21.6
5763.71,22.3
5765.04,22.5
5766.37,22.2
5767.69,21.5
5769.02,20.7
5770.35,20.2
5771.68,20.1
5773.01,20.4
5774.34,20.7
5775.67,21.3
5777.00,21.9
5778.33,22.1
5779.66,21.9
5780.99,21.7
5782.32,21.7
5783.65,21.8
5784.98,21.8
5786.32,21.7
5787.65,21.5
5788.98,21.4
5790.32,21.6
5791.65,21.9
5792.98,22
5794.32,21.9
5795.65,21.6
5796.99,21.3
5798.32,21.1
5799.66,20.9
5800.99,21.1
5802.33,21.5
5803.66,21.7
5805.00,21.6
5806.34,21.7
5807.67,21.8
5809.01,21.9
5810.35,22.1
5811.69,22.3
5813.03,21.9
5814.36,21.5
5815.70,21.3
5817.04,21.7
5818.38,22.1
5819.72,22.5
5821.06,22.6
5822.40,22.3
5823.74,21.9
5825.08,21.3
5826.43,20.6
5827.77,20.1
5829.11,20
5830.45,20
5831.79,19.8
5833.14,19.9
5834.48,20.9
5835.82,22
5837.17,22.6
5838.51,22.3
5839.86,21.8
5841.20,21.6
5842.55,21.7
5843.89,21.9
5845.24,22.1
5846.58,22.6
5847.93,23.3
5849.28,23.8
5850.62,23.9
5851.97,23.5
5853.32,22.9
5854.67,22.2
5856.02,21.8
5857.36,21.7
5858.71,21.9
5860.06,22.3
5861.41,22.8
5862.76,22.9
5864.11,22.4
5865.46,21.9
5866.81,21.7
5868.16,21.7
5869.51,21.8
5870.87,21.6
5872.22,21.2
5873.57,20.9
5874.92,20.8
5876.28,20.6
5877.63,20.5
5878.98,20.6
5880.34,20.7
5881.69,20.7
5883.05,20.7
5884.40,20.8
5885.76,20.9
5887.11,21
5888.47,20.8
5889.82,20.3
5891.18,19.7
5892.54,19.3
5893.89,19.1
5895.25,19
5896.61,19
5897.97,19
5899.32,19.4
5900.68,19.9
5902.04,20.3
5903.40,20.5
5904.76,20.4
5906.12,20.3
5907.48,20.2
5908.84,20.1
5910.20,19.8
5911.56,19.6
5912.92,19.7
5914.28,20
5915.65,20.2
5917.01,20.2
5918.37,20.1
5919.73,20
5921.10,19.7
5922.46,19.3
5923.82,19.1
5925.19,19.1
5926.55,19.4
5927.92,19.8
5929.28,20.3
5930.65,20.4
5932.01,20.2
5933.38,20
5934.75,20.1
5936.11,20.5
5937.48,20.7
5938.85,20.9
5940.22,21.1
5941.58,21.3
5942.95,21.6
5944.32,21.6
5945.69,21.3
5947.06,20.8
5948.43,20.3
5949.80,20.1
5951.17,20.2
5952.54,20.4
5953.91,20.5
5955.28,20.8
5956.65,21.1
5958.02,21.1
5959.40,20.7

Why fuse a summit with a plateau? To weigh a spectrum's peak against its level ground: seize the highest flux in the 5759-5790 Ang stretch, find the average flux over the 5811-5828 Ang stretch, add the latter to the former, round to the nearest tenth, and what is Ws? 44.2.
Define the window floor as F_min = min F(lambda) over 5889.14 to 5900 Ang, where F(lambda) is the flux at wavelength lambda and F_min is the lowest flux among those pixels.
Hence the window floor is 19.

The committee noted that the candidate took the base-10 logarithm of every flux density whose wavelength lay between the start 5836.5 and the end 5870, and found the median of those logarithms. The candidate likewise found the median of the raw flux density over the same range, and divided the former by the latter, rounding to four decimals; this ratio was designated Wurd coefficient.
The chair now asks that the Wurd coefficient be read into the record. 0.0606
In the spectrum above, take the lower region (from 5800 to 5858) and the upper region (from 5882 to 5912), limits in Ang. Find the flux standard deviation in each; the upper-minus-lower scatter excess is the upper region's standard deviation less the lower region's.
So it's -0.30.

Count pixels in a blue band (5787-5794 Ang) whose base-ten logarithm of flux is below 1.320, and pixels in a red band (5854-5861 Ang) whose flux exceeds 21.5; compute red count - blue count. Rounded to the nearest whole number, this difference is 5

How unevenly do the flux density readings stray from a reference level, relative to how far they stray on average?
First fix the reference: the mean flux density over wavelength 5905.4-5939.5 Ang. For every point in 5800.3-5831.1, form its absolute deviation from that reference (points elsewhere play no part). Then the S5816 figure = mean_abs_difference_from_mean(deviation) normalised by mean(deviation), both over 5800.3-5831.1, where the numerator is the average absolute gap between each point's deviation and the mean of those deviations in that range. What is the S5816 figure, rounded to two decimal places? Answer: 0.36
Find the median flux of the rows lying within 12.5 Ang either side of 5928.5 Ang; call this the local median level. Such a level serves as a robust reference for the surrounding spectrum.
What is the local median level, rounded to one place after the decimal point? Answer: 20.1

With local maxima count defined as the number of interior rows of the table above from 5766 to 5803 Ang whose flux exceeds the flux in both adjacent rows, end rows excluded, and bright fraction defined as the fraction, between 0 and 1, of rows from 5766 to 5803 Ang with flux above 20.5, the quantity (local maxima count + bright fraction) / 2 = 1.45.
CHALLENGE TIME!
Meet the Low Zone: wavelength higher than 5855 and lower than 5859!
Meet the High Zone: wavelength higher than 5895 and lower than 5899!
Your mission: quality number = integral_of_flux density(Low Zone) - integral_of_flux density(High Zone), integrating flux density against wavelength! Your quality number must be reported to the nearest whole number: 11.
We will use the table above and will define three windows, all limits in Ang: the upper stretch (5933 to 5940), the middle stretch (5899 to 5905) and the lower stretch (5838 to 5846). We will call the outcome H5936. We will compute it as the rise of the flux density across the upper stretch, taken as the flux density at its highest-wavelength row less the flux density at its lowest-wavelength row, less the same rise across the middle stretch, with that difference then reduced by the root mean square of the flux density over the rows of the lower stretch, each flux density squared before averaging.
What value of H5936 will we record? -22.0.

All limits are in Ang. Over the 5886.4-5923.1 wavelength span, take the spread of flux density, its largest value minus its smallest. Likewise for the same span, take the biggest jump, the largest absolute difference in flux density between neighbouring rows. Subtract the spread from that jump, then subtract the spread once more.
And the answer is -3.4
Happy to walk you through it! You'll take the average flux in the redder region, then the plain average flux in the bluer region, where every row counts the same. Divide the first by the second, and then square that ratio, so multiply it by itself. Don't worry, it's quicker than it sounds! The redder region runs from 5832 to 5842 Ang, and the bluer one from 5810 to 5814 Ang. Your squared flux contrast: 0.95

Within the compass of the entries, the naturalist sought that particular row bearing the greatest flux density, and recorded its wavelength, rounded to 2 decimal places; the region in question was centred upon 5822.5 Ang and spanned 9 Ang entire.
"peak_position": 5821.06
